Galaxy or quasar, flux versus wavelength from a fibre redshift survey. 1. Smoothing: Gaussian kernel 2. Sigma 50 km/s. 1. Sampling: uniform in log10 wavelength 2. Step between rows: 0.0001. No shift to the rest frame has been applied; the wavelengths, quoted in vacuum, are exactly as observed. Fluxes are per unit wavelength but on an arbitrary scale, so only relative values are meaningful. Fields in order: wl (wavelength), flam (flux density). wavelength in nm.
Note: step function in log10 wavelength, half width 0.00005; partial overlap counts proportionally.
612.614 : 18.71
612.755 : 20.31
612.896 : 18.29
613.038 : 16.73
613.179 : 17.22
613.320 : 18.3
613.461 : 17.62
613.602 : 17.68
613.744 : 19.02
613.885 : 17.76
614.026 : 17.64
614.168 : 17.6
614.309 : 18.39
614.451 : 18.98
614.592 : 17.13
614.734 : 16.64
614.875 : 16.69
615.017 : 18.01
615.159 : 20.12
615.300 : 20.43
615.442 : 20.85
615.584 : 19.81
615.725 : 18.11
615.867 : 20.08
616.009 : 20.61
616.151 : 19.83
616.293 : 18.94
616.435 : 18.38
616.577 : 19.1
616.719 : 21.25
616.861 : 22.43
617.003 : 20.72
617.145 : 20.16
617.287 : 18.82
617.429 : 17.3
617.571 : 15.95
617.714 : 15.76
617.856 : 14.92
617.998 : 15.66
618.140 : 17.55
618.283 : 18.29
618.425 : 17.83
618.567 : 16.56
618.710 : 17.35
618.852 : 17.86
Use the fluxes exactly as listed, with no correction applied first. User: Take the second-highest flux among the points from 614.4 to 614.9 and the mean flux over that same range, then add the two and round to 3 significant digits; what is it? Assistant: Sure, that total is 34.5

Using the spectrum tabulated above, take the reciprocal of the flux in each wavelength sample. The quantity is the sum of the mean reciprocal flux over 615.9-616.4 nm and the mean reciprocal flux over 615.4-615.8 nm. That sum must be 0.102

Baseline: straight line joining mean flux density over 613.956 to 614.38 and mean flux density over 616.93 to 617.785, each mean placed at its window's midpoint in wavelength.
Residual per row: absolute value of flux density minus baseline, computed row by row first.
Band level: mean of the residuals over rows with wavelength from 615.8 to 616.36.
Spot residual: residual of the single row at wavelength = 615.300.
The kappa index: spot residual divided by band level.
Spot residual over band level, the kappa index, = 1.34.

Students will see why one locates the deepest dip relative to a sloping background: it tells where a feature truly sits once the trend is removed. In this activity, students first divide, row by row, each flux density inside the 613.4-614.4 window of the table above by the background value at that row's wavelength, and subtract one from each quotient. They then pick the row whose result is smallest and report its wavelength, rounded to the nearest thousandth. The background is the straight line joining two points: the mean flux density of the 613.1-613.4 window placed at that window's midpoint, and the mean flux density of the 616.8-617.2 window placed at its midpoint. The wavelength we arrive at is 614.168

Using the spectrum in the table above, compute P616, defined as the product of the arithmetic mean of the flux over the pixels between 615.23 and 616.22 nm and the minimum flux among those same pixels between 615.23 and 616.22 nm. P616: 361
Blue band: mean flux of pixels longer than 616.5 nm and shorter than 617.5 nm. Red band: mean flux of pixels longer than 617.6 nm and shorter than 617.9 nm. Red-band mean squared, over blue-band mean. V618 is 12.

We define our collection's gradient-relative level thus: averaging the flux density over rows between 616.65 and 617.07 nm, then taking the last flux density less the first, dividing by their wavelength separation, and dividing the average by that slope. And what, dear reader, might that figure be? -12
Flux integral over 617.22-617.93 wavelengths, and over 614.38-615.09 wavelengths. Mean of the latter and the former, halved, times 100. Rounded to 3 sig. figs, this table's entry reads 604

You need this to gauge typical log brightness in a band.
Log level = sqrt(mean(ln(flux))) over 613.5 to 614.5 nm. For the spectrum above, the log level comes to 1.70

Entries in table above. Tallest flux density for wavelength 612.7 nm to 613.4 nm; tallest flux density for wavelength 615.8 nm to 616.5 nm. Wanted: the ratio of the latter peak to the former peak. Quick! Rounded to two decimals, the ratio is 1.01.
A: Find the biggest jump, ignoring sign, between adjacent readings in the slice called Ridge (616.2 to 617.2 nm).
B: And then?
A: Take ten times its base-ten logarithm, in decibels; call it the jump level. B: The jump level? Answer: 3.3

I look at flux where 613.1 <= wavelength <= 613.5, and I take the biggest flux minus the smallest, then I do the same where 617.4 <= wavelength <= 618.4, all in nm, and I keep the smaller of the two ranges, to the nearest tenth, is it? 1.1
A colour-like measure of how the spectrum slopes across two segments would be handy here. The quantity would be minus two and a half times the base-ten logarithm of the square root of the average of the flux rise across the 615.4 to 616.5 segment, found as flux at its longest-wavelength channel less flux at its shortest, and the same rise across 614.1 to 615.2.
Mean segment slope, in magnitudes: 2.00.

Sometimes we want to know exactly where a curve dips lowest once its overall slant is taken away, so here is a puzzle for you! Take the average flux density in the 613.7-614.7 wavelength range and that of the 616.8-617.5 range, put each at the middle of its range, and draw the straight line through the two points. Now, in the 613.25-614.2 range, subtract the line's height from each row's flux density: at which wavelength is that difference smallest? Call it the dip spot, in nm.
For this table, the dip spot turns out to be 614.168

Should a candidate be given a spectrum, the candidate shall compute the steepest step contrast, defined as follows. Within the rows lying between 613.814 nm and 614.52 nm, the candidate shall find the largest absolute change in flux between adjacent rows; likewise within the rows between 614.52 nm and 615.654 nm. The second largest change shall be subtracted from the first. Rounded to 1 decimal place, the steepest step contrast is -1.3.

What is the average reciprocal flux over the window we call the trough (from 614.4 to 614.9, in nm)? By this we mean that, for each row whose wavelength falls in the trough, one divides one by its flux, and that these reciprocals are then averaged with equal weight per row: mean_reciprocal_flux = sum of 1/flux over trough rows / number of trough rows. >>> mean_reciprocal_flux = 0.058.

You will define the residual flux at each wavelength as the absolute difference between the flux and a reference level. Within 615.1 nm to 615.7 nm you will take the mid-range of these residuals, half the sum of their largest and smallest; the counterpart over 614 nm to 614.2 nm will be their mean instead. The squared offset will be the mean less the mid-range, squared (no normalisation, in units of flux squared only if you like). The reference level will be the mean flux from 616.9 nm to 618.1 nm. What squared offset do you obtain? 7.3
